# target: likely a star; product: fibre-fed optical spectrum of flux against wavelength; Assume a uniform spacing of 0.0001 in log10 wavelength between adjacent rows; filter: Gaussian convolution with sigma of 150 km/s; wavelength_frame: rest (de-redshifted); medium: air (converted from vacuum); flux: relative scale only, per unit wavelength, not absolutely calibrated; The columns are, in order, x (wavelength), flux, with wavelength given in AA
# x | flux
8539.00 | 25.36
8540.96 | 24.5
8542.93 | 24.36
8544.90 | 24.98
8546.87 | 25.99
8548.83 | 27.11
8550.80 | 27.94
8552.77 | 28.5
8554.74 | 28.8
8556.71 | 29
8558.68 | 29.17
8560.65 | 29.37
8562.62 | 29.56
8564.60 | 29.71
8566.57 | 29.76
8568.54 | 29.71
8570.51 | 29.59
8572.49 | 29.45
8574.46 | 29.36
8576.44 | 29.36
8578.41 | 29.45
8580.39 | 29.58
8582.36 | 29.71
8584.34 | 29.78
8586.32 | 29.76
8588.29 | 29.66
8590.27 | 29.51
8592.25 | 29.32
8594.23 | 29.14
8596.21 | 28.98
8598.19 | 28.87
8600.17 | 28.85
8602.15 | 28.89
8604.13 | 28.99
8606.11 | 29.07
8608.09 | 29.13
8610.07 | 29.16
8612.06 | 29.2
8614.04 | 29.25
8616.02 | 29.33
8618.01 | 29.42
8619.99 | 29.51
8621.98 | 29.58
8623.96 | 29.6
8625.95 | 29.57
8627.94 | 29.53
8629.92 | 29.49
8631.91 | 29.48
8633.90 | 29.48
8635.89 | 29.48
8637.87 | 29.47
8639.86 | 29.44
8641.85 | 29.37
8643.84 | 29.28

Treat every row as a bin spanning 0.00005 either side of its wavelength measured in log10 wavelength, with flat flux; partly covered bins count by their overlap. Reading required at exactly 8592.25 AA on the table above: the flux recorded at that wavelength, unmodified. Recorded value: 29.32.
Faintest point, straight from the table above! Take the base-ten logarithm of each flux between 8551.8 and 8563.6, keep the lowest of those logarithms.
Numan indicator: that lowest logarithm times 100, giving 145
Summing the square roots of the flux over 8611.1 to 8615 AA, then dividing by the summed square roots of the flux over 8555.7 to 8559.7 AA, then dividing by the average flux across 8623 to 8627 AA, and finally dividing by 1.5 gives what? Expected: 0.0226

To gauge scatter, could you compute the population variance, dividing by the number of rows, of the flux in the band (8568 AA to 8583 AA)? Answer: 0.02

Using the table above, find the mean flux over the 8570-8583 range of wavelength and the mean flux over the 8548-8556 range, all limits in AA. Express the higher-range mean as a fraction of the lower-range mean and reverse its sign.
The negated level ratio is -1.05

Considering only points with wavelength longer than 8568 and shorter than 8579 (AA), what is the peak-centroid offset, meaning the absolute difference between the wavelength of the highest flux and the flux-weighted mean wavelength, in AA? 4.9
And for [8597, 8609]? 4.9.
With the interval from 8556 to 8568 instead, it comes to 4.9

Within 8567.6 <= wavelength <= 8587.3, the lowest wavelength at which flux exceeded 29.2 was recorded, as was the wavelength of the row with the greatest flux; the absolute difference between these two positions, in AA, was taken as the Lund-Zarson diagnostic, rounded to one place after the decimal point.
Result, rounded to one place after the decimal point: 15.8 AA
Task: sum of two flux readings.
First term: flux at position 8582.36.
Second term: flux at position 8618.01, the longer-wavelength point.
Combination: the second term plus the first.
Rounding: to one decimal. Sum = 59.1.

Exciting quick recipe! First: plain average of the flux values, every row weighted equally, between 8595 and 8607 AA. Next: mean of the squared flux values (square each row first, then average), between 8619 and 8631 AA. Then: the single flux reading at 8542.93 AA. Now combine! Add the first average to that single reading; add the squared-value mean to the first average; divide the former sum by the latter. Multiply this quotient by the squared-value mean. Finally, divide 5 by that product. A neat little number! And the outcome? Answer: 0.0969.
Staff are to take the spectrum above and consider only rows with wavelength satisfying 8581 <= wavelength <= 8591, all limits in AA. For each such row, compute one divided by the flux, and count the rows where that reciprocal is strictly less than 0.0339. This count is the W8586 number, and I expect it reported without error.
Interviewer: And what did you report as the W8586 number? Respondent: 5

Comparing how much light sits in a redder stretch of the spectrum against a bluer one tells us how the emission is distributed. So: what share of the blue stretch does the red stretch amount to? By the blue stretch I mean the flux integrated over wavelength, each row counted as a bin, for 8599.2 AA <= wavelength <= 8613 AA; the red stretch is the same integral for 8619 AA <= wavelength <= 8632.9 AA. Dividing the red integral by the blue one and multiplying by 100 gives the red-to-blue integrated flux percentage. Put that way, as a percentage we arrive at 102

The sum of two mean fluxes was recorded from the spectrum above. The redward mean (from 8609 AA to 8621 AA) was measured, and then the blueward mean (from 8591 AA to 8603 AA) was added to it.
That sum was 58.3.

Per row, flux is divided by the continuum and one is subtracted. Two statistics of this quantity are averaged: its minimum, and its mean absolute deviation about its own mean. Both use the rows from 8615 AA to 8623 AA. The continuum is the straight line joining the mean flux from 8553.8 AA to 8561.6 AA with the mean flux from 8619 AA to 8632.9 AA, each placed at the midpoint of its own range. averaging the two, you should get -0.0012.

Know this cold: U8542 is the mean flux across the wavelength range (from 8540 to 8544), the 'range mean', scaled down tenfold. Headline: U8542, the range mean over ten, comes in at 2.44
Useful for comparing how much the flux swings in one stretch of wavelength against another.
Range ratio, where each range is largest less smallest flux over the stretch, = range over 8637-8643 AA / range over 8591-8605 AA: 0.21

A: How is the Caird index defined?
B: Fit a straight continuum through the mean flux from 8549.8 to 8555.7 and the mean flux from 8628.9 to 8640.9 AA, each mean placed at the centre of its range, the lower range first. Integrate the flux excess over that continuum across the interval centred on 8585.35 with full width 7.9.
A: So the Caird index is 7.1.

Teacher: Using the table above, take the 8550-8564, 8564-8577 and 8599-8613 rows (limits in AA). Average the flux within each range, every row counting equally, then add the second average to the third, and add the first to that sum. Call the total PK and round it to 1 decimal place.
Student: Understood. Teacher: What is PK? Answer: 87.5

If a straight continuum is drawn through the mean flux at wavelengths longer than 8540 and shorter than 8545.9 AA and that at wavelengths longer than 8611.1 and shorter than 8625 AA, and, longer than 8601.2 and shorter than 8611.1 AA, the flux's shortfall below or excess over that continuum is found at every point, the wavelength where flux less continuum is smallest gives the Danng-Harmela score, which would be 8610.07 AA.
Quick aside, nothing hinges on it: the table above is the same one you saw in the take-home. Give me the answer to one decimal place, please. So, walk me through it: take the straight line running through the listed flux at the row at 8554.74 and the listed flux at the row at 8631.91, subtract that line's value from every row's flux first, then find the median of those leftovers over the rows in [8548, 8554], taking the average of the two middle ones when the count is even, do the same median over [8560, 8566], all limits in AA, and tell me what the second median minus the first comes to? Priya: 1.5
